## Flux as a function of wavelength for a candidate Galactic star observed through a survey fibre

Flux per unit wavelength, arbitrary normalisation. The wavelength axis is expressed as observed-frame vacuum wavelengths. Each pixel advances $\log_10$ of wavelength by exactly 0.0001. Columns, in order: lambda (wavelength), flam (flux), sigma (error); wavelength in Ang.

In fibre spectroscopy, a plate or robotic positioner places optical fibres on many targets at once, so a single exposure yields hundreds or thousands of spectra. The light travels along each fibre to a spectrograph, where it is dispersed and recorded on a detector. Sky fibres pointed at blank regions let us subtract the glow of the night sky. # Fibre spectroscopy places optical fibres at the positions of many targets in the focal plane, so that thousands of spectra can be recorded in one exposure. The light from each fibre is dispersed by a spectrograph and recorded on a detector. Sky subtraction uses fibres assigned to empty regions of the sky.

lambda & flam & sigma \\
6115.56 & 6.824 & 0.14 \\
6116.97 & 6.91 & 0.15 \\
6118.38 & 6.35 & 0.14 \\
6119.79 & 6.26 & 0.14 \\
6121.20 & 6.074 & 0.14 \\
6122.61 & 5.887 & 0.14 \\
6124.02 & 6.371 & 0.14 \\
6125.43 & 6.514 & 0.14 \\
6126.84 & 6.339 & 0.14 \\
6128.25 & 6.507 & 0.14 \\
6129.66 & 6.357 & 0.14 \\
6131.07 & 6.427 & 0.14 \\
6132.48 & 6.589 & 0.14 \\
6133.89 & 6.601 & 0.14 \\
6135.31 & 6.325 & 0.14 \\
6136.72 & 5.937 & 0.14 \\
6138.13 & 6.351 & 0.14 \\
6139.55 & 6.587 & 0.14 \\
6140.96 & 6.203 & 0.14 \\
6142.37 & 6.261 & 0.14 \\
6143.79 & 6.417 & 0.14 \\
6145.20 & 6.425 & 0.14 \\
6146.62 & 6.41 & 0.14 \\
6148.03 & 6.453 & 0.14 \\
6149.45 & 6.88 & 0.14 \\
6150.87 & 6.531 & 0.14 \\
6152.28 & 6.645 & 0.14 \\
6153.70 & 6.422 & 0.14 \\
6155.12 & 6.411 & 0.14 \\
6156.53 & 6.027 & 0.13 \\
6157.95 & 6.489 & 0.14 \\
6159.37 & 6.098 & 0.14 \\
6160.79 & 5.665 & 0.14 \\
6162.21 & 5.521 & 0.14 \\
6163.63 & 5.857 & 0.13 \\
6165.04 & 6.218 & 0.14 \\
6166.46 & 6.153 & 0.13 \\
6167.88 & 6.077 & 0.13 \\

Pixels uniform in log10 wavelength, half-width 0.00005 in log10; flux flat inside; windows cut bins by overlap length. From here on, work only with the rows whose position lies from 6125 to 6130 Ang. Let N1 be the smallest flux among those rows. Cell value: 6.339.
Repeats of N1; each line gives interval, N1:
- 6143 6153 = 6.41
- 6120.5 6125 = 5.887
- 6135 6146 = 5.937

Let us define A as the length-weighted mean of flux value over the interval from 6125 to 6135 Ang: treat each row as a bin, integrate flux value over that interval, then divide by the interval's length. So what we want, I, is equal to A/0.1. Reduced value 64.7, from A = 6.47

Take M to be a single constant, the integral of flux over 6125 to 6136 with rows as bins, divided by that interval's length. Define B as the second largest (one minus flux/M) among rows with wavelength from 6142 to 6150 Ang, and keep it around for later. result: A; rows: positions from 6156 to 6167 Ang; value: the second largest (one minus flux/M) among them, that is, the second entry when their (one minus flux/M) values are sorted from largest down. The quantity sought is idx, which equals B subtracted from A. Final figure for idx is 0.115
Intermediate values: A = 0.12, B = 0.007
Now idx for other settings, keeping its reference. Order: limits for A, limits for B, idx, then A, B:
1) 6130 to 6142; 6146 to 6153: 0.039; 0.04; 0.001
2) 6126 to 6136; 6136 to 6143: -0.021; 0.02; 0.039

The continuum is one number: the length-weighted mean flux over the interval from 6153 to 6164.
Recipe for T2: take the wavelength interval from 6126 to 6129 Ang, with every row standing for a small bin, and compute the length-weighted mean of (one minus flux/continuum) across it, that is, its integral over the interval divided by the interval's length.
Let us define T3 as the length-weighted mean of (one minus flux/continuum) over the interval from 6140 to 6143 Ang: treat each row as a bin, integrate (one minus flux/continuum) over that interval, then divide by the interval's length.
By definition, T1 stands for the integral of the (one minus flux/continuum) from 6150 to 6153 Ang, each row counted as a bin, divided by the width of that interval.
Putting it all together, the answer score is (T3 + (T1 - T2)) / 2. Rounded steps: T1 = -0.09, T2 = -0.060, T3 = -0.03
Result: -0.031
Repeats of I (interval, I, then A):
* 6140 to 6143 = 62.8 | 6.28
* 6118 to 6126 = 62.3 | 6.23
